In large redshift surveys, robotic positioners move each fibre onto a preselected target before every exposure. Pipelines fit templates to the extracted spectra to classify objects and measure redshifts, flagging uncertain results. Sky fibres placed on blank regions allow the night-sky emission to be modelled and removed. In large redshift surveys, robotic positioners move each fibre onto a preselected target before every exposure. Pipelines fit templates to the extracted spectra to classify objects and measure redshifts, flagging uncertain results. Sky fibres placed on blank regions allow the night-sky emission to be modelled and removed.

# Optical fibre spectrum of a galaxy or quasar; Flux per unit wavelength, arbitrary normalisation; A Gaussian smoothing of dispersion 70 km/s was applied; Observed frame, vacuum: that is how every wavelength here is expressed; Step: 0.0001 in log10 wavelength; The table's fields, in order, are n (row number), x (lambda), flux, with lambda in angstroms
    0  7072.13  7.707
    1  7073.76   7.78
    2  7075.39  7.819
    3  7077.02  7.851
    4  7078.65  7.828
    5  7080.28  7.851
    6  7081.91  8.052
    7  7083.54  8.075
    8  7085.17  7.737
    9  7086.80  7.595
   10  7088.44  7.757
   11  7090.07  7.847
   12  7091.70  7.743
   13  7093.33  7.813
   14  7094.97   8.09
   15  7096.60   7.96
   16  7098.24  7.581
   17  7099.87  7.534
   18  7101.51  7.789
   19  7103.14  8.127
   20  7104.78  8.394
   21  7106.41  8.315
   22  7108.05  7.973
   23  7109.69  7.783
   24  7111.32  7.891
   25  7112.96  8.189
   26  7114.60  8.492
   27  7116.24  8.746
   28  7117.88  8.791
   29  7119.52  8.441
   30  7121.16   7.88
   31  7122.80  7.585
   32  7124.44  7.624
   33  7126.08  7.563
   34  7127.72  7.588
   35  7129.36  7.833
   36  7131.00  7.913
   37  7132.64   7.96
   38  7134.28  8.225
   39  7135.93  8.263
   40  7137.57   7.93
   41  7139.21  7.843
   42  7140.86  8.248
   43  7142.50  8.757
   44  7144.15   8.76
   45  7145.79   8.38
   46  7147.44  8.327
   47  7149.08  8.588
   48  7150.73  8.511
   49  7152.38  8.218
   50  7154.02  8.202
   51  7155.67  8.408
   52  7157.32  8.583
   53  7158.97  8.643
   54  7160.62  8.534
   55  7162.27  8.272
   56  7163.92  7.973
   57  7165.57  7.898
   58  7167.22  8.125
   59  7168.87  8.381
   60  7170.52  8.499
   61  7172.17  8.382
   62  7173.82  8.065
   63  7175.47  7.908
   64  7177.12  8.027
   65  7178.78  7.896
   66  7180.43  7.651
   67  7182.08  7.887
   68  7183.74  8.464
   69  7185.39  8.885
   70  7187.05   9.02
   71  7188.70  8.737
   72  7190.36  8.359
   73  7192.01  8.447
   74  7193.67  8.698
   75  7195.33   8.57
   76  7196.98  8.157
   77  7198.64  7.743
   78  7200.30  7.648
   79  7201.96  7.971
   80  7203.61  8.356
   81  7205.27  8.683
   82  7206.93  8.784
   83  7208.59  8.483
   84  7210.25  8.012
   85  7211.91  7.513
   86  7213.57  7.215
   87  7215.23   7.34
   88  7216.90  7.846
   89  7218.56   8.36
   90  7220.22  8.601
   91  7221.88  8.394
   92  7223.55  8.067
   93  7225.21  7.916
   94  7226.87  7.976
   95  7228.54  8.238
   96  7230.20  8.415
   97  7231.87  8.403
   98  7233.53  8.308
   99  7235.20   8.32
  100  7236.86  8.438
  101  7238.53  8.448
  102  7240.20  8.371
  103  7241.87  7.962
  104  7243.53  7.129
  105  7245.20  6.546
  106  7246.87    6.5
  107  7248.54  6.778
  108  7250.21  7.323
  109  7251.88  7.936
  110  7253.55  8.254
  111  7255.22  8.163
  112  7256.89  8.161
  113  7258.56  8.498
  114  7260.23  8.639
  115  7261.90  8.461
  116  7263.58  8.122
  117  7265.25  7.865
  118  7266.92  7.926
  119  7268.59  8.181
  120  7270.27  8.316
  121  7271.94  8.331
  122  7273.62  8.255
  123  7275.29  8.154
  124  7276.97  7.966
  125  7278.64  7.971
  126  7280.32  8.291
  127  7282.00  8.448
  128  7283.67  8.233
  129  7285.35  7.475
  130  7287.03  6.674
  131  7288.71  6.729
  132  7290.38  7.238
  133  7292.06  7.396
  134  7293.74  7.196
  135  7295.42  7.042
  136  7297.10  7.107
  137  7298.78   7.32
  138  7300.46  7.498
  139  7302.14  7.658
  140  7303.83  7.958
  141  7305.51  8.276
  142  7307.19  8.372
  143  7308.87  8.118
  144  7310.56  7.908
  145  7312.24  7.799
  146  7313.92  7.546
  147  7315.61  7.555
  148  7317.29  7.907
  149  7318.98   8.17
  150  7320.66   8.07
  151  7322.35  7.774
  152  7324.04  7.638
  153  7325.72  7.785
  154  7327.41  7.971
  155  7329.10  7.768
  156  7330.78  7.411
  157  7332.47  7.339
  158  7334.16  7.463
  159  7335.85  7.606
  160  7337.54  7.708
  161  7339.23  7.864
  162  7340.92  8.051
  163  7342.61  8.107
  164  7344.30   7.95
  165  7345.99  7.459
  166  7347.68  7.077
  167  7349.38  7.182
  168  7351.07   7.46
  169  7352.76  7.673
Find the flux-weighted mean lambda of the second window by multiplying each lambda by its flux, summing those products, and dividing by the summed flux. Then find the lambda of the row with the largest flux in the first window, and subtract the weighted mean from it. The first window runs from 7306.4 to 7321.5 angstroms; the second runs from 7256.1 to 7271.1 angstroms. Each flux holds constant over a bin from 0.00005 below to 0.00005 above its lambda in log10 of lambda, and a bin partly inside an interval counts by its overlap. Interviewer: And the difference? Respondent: 43.7 angstroms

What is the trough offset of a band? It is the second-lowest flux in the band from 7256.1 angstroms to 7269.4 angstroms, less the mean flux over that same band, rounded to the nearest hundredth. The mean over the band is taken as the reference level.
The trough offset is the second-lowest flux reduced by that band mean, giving -0.31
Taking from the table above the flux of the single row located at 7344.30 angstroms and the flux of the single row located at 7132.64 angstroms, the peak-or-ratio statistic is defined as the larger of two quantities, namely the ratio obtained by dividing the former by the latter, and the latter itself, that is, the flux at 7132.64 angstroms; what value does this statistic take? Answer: 8.0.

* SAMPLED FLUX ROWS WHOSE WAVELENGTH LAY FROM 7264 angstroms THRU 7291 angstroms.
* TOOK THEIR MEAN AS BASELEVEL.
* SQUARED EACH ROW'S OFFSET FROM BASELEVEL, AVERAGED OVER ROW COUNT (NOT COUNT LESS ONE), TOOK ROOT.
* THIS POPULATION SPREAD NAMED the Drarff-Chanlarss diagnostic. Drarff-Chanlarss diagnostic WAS 0.54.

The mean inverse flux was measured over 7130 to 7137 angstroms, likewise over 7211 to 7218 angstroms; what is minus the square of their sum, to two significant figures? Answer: -0.066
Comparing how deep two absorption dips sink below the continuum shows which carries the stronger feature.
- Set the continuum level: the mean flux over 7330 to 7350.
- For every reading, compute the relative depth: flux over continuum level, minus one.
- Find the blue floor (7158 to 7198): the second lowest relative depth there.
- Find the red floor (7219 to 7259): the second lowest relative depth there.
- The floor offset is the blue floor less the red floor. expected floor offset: 0.18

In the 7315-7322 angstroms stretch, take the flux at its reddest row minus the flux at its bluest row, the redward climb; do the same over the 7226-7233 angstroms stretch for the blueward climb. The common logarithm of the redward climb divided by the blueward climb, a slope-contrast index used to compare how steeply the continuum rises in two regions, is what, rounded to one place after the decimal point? 0.1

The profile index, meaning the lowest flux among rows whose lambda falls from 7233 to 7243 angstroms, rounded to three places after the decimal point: 7.962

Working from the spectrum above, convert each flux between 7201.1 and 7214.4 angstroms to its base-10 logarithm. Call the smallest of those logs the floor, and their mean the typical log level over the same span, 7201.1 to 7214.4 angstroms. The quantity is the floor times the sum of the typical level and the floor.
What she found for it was 1.52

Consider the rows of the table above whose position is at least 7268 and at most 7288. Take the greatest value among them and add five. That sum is 13.4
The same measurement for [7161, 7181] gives 13.5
